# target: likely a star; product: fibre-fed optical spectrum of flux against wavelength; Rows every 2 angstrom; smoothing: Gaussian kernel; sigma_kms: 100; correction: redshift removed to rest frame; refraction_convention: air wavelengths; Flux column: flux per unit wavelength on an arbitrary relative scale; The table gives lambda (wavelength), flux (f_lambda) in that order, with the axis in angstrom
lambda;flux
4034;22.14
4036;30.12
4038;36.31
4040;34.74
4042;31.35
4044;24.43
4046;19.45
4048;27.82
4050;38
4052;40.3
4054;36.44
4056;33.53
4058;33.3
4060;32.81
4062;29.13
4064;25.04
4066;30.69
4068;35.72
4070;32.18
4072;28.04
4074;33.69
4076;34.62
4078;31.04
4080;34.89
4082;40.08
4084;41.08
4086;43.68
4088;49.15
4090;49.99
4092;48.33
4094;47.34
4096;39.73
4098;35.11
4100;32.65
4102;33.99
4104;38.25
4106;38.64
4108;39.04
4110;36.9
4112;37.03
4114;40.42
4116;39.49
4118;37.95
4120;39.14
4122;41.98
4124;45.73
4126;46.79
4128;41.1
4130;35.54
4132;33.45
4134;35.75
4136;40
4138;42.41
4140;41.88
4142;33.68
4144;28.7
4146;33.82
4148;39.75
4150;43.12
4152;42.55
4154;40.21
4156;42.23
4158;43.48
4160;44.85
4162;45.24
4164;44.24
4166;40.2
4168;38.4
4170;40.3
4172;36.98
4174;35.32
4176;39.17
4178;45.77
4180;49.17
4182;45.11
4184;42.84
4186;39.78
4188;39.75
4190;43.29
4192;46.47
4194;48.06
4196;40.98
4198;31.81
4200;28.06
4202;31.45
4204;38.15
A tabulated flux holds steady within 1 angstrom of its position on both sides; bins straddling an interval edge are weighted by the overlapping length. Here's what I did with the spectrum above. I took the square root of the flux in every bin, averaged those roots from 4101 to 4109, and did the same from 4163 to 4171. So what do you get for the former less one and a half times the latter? -3.5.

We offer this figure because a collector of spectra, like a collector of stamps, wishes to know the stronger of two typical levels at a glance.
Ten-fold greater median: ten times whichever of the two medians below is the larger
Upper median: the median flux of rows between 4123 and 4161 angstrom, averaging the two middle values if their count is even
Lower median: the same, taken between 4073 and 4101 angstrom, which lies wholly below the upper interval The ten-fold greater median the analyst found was 411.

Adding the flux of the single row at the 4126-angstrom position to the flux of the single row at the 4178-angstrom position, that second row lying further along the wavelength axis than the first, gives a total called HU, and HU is 93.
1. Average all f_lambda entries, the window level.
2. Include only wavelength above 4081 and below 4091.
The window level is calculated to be 44.8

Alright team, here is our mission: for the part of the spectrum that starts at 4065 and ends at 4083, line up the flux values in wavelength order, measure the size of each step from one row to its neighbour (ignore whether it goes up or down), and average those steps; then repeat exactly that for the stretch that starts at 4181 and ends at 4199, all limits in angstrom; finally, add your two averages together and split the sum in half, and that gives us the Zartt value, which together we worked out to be 3.86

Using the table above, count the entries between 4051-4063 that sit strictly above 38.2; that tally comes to 1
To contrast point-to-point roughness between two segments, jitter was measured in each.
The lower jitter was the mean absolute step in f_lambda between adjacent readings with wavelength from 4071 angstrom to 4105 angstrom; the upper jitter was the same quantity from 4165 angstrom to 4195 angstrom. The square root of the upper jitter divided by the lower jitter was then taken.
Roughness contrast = 0.94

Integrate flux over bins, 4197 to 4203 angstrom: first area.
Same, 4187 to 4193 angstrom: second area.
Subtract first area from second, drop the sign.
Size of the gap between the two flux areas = 76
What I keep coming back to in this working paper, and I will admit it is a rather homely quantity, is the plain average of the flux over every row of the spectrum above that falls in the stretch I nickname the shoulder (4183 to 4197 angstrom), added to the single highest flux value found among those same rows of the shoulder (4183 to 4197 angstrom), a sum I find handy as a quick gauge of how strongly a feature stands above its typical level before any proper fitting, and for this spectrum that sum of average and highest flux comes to 91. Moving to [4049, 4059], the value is 77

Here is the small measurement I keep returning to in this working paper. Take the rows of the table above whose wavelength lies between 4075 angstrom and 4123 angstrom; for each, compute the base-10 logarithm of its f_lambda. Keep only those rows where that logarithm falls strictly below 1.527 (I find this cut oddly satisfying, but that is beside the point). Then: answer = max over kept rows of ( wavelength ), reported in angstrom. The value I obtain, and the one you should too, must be 4100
